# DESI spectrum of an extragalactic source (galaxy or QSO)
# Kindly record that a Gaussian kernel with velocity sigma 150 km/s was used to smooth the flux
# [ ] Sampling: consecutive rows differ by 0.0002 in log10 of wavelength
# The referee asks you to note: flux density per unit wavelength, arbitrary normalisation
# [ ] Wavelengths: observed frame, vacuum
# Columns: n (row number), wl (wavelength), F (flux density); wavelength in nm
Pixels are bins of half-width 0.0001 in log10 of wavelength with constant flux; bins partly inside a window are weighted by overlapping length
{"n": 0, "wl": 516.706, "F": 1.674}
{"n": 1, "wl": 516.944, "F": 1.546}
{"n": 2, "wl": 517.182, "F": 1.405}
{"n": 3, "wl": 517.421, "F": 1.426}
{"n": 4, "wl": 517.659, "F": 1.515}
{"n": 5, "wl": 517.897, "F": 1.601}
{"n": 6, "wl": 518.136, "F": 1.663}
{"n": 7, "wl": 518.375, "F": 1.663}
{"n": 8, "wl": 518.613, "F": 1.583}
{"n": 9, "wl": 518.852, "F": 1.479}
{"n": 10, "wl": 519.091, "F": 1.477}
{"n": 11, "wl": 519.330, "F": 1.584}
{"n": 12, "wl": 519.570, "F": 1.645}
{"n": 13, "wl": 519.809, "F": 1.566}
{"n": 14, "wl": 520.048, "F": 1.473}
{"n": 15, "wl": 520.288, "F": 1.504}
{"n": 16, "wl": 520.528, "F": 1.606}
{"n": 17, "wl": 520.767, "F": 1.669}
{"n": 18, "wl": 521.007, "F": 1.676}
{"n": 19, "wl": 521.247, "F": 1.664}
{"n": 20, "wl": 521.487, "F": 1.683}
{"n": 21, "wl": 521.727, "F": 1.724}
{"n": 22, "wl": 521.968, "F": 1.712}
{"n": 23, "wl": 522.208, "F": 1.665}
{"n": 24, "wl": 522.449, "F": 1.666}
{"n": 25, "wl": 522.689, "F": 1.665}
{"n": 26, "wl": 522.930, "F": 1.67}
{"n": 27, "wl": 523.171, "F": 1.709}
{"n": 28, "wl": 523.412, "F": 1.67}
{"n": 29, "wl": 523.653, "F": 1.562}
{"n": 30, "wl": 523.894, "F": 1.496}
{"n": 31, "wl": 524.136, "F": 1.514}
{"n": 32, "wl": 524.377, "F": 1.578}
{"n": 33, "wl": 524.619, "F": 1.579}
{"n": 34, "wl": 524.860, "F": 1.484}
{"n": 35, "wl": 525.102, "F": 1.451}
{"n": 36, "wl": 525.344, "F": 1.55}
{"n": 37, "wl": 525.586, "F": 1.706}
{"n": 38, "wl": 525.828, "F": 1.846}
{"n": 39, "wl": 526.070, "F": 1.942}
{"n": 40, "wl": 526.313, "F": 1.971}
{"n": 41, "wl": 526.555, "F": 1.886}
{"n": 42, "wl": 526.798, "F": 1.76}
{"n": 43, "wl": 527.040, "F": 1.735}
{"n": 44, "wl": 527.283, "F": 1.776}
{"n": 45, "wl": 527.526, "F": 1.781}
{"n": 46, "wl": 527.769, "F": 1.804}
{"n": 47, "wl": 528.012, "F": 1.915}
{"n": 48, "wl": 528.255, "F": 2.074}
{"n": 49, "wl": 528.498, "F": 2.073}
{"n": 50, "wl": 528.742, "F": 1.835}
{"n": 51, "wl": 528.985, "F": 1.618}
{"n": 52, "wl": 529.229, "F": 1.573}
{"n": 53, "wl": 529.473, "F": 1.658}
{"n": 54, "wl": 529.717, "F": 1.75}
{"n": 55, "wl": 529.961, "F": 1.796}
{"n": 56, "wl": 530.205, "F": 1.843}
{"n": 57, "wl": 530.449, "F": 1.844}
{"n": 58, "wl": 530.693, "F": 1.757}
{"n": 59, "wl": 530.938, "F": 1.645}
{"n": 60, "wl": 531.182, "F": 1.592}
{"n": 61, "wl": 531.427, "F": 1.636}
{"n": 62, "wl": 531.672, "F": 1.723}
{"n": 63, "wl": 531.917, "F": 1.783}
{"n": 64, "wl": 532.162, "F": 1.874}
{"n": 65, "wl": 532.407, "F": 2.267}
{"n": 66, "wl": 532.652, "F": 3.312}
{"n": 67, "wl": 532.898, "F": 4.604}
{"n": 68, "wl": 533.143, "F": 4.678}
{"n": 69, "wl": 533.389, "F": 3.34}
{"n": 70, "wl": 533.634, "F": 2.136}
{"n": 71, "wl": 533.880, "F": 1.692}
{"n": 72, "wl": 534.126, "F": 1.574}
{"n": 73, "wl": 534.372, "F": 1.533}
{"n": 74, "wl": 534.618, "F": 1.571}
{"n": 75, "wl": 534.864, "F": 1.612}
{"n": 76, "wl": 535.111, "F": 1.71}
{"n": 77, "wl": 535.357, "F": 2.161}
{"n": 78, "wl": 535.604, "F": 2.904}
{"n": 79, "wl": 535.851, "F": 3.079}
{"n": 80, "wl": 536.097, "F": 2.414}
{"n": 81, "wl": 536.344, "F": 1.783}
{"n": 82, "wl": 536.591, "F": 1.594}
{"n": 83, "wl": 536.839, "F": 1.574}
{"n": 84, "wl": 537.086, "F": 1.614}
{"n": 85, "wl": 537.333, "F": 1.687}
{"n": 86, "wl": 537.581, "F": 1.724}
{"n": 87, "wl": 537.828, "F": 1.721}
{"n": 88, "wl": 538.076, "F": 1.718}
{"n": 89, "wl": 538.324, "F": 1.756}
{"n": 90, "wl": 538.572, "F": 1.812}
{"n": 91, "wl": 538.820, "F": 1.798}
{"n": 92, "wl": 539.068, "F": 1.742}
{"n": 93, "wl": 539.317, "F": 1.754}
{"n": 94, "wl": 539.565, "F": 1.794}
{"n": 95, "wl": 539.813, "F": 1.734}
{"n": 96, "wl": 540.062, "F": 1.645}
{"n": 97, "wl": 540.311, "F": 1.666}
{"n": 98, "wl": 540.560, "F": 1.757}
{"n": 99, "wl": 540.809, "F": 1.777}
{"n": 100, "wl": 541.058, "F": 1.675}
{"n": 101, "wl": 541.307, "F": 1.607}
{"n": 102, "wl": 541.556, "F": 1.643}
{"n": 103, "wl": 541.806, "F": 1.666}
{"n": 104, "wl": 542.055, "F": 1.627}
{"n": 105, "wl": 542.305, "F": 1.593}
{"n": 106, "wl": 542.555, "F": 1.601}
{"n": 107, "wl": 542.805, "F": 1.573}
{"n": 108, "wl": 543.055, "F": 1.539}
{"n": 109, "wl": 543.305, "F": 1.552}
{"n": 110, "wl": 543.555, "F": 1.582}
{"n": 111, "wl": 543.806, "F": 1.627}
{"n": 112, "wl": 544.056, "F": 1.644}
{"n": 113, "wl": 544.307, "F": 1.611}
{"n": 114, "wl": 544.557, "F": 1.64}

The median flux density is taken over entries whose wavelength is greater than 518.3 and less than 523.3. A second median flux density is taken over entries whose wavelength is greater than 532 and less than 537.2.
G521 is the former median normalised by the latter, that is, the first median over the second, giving 0.89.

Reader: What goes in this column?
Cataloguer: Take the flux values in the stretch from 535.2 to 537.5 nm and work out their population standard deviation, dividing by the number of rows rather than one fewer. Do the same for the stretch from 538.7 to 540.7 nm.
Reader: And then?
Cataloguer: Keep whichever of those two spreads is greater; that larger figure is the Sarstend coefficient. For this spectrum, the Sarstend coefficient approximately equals 0.6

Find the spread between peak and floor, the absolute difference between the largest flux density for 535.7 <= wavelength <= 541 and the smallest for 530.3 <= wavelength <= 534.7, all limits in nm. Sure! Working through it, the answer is 1.5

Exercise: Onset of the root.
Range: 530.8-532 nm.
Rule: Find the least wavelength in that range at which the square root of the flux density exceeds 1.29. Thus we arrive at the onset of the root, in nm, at 531.672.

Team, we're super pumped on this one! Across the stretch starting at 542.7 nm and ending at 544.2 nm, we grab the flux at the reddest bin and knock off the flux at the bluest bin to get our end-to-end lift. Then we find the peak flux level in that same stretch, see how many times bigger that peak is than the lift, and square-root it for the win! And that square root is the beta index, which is 4.8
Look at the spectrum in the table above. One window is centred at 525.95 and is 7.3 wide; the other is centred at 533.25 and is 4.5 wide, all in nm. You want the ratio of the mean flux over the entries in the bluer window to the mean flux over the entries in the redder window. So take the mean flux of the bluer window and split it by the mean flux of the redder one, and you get 0.76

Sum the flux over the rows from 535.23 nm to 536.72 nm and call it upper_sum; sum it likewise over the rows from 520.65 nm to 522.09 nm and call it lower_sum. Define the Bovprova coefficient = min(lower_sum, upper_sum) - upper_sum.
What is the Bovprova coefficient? -3.8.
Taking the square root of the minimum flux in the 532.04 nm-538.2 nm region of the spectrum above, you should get 1.24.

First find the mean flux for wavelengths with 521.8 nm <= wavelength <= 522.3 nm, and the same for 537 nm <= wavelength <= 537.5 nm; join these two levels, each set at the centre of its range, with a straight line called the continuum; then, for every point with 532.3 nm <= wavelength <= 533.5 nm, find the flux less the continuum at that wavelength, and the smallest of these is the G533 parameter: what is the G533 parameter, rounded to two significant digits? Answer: 0.60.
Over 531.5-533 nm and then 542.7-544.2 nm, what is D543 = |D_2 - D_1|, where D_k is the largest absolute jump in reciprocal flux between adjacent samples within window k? 0.12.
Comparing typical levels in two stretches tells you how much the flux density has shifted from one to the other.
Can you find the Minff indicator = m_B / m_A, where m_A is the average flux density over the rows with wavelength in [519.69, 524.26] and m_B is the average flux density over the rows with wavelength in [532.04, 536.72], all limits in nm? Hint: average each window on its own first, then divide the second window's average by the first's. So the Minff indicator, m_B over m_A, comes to 1.5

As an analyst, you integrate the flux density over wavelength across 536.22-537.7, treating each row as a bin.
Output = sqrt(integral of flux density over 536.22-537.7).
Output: 1.57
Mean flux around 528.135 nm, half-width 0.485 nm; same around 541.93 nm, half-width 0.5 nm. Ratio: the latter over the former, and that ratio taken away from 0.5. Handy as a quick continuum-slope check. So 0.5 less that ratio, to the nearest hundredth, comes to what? -0.33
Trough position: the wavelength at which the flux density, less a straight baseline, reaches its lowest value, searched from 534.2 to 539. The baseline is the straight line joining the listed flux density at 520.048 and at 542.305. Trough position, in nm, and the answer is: 534.372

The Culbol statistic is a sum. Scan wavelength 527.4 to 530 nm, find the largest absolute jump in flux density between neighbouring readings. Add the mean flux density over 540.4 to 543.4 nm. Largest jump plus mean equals 1.9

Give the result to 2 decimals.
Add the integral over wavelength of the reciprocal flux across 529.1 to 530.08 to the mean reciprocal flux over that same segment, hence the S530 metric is 1.17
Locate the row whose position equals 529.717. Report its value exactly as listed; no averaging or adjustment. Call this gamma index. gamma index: 1.75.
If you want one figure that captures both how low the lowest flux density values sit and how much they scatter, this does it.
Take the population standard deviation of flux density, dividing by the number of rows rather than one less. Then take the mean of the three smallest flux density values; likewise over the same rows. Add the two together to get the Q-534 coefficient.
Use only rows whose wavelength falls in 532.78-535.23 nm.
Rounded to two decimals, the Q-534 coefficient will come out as 2.77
